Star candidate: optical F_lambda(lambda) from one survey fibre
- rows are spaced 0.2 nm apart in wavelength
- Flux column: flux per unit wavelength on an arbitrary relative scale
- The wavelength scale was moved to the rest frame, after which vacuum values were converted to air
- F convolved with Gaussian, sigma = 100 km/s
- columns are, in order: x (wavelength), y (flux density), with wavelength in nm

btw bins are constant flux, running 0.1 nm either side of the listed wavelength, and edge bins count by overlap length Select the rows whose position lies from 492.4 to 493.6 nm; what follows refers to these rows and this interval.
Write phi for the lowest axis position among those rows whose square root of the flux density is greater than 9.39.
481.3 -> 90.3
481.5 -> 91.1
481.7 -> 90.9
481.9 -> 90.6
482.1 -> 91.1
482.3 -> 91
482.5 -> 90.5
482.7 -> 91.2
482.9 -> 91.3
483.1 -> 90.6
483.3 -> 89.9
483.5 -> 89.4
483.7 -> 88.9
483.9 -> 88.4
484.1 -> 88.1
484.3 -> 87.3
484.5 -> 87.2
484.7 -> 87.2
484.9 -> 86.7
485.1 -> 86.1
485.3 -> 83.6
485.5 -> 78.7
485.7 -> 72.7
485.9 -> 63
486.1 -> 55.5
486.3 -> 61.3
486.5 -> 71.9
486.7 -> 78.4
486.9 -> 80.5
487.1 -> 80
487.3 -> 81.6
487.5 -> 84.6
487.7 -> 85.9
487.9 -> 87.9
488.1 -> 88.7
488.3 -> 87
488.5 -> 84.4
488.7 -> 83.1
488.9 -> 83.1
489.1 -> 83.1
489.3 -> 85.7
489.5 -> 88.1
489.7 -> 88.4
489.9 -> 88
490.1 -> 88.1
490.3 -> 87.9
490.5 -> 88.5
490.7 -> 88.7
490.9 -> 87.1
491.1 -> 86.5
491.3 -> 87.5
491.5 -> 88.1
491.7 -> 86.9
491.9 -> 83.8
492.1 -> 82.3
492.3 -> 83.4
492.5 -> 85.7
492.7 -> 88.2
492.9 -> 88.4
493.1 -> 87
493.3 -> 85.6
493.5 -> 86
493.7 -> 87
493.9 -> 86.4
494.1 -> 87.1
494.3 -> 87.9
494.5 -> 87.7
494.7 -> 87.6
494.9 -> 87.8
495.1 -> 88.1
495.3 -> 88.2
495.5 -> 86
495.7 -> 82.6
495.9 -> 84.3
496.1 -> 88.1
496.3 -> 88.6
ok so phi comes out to 492.7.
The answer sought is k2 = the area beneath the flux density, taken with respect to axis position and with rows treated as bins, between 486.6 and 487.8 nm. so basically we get 98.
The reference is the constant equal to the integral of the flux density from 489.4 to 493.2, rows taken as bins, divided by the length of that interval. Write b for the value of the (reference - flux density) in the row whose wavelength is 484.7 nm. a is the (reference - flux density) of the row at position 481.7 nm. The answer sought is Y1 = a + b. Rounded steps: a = -4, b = -0.2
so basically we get -4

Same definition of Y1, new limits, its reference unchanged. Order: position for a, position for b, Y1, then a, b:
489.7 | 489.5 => -3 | -1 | -1.1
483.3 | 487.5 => -1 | -3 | 2.4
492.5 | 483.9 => 0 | 1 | -1.4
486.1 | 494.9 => 31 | 31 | -0.8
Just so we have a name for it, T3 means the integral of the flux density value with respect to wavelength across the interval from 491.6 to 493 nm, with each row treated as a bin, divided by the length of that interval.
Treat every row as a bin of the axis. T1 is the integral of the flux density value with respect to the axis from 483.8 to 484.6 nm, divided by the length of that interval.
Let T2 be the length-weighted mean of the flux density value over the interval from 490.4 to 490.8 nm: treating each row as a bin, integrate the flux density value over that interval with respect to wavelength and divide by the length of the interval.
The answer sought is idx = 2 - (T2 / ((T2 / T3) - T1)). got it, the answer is 3.02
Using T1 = 88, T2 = 88.6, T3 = 85.5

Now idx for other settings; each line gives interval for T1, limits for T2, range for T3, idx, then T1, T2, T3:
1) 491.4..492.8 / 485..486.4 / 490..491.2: 2.85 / 85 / 71.6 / 87.8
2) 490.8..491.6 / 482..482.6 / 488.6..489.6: 3.05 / 87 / 90.9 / 84.6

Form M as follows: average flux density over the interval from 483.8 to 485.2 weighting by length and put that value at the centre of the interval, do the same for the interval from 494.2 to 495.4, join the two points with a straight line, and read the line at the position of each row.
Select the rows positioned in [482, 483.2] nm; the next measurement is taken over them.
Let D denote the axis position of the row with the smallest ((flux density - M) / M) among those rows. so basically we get 482.5 nm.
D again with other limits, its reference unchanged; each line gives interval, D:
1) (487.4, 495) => 492.1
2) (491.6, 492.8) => 492.1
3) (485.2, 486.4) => 486.1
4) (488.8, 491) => 489.1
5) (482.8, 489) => 486.1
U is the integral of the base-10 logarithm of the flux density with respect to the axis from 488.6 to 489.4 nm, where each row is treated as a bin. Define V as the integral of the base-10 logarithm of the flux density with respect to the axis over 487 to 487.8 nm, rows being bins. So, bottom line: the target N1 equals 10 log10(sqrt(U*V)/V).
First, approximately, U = 1.54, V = 1.54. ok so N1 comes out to 0.004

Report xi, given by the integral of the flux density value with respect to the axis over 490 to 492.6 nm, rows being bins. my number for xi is 225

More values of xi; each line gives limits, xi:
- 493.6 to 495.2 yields 140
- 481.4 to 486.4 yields 422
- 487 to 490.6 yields 309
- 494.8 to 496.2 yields 121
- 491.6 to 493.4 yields 154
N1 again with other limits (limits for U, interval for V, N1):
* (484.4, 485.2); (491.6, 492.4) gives 0.016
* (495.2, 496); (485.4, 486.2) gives 0.122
